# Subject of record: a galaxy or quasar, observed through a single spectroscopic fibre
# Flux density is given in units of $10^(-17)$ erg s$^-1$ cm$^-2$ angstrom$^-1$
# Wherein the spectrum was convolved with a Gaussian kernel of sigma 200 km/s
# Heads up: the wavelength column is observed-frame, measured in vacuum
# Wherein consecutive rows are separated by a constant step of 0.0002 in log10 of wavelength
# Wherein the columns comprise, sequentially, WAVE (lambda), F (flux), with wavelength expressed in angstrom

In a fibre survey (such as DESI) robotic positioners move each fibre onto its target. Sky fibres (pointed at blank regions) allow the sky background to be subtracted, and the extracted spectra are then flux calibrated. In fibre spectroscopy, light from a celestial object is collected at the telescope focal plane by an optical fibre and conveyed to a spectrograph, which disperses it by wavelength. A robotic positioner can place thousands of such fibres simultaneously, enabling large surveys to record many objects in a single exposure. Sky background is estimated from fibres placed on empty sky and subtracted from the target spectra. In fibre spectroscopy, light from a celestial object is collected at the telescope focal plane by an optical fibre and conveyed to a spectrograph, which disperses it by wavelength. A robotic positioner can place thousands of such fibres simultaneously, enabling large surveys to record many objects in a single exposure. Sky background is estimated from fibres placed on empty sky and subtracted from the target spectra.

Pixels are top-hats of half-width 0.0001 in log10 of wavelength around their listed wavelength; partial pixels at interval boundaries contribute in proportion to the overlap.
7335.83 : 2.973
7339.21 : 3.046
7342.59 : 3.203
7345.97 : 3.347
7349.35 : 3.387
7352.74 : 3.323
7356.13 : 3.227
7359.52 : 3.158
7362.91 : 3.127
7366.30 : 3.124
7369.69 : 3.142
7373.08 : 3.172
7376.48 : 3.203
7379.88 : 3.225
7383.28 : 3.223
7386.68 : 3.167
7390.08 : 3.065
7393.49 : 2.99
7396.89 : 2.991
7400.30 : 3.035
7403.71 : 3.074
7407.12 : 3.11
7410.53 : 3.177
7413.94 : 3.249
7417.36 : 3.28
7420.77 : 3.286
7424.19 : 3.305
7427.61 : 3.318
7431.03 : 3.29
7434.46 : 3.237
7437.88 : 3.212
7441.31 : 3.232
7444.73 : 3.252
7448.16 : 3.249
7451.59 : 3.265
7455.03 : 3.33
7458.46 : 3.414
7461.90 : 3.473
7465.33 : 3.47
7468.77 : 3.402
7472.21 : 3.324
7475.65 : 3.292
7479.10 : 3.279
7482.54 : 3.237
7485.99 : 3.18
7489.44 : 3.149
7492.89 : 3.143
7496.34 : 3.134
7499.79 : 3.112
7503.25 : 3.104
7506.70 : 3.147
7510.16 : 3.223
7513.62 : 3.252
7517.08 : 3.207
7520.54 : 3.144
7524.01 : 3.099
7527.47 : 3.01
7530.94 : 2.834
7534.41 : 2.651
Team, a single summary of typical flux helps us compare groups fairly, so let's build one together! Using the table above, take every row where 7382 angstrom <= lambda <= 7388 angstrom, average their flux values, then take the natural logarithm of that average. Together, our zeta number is 1.16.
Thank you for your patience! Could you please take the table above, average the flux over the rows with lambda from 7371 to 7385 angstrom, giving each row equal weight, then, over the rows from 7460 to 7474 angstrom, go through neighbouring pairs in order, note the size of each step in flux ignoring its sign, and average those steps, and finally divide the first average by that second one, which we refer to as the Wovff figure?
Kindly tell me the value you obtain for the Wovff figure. 65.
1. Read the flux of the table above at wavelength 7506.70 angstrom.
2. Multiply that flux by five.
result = 15.7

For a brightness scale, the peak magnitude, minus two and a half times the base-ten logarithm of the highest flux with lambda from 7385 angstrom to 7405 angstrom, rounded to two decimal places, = -1.25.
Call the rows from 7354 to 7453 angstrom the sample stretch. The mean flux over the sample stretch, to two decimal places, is 3.19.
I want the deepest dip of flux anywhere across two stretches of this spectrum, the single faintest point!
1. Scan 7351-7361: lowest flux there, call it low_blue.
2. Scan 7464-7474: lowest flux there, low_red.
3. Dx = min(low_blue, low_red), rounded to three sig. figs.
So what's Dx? 3.16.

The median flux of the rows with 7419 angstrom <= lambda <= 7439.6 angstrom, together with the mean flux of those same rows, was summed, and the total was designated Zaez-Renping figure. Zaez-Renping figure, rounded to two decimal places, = 6.56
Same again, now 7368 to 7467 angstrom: 6.45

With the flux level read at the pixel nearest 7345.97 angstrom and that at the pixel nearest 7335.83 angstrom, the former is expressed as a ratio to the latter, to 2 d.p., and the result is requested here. 1.13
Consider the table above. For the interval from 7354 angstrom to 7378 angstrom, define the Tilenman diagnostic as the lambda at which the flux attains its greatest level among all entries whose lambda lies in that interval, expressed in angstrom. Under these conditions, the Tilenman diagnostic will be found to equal 7356.13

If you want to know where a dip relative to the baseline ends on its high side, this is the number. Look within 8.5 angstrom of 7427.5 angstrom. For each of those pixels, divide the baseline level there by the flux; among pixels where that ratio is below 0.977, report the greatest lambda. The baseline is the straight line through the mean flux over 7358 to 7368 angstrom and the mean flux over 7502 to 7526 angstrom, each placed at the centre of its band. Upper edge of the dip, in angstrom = 7434.46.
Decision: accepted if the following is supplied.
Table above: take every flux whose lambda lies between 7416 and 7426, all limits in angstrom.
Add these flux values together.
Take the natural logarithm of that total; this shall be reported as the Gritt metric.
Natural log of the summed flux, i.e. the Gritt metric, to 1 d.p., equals 2.3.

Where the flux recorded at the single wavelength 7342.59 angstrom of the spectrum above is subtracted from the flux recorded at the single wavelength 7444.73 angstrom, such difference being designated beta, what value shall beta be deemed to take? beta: 0.05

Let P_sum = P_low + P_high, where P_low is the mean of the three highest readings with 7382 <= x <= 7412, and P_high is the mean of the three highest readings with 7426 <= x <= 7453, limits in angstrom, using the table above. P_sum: 6.48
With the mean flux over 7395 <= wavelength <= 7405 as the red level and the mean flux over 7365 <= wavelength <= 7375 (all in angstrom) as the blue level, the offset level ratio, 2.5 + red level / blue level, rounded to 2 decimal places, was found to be 3.46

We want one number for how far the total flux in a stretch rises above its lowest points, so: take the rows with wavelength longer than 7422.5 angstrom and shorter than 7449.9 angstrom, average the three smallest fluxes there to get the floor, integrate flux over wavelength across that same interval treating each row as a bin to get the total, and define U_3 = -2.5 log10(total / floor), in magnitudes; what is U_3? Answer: -3.61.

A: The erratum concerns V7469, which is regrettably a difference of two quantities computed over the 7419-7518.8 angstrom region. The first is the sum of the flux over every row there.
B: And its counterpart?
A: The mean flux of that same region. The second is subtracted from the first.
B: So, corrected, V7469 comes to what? 91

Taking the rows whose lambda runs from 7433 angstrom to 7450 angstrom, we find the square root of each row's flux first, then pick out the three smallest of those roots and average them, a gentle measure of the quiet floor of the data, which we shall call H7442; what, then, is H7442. 1.80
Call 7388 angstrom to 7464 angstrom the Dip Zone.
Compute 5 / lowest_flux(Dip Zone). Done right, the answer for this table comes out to 1.67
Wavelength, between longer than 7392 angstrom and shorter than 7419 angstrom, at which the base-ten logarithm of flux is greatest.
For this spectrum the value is 7417.36 angstrom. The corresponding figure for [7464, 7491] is 7465.33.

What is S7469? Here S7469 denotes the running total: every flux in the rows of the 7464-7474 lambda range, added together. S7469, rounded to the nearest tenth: 10.2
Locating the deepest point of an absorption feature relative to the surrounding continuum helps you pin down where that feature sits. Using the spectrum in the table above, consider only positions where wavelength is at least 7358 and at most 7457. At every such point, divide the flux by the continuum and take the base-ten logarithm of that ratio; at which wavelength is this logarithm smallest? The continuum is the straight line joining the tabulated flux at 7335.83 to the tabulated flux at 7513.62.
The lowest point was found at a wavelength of 7396.89 angstrom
